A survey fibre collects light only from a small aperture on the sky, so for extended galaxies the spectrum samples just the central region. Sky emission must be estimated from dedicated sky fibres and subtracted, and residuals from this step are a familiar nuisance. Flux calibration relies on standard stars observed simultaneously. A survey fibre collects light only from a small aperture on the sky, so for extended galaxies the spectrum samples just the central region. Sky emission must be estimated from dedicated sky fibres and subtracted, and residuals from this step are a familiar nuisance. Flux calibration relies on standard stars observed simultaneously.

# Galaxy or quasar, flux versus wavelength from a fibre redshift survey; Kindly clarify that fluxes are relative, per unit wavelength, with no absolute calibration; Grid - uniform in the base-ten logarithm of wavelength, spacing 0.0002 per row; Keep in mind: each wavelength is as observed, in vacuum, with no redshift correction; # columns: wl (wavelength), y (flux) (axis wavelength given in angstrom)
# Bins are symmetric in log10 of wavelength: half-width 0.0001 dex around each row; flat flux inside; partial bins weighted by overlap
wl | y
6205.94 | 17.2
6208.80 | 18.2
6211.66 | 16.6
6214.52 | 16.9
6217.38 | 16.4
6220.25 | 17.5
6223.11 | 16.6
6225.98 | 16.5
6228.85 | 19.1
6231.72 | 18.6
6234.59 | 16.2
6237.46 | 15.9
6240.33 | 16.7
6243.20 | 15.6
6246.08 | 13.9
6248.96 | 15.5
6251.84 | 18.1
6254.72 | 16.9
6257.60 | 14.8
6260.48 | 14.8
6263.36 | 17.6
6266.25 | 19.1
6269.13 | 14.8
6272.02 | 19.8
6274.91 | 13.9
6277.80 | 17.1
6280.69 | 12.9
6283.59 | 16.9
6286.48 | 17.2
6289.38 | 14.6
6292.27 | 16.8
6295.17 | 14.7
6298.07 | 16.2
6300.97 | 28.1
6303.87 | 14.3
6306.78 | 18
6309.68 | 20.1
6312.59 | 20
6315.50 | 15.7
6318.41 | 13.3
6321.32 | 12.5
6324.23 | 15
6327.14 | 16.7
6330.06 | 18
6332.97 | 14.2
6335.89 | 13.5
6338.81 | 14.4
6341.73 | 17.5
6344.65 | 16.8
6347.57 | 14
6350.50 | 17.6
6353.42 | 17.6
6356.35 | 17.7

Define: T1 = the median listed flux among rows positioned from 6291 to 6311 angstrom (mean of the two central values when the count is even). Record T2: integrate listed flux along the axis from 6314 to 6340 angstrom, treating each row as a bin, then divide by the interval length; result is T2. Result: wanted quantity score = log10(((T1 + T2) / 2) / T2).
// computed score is 0.028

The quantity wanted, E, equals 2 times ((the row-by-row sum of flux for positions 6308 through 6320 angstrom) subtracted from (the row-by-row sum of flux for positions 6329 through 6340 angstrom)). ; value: -18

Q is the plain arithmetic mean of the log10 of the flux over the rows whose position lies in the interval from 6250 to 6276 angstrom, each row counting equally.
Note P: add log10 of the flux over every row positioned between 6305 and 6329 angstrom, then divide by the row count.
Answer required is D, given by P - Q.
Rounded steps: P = 1.21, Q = 1.22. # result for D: -0.009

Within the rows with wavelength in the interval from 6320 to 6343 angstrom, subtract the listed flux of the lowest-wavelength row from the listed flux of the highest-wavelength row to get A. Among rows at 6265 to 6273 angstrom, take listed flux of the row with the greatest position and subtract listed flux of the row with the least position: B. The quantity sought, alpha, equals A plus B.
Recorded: 6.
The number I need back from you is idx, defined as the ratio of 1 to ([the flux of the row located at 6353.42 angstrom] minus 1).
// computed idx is 0.0602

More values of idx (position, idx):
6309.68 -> 0.0524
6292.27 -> 0.0633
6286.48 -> 0.0617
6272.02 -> 0.0532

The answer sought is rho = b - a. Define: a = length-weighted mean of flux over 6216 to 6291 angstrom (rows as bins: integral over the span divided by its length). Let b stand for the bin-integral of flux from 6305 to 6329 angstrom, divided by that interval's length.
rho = 0.0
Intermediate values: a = 16.4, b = 16.4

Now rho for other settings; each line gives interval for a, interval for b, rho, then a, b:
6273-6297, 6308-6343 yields 0.3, 15.6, 15.9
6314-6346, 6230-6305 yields 1.4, 15.2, 16.6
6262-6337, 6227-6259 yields -0.1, 16.6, 16.5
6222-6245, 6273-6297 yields -1.3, 16.9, 15.6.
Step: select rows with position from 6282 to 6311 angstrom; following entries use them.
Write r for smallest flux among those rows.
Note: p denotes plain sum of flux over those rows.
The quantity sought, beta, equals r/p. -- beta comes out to 0.081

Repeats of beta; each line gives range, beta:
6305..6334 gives 0.076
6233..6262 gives 0.088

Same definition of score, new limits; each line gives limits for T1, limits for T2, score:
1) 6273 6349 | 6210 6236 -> -0.016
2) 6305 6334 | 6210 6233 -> -0.014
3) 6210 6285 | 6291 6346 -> 0.000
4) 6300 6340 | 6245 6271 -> -0.012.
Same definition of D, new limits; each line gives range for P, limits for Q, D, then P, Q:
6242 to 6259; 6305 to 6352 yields -0.005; 1.20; 1.20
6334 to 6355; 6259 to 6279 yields -0.021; 1.20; 1.22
